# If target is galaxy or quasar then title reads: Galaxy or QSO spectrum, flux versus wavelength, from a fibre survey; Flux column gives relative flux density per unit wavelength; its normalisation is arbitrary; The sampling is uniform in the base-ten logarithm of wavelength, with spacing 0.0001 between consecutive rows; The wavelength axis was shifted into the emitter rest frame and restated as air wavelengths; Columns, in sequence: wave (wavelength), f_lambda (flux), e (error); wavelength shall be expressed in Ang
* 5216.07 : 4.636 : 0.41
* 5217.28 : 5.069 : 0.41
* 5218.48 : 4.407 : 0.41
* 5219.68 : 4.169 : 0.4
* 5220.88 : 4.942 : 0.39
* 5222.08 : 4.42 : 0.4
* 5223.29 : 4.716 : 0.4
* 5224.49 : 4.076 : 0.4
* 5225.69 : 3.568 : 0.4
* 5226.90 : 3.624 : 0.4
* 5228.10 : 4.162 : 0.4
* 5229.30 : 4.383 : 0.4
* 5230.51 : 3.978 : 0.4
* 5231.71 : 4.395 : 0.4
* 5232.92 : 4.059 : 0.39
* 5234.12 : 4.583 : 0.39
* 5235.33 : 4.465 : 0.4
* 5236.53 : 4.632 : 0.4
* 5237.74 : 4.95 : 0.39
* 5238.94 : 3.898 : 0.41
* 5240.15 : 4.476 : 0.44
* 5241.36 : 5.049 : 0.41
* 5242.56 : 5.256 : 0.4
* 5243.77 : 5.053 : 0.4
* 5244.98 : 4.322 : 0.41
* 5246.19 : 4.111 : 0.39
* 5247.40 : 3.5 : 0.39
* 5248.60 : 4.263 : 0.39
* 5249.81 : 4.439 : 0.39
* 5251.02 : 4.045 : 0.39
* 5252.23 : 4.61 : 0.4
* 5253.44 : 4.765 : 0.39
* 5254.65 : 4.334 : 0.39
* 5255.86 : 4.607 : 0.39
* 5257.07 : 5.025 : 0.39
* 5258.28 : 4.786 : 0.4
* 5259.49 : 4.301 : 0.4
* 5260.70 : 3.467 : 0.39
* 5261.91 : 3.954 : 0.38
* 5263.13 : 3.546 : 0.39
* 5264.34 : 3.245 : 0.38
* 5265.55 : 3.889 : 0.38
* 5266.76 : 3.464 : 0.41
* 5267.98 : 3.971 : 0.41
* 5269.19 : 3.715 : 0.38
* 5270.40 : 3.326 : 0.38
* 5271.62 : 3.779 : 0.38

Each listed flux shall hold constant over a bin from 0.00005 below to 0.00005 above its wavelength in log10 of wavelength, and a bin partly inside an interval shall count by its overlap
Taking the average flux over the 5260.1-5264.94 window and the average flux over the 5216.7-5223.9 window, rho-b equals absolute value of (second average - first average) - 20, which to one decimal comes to -18.9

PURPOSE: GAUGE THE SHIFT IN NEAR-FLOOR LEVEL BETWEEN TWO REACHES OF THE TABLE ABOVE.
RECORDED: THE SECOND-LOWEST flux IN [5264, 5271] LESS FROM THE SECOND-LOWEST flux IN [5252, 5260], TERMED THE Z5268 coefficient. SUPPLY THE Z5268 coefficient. 1.0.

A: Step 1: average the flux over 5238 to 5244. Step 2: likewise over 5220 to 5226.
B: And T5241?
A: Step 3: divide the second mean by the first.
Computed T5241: 0.92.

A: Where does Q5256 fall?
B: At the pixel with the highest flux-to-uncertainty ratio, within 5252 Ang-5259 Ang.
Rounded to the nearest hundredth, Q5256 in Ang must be 5257.07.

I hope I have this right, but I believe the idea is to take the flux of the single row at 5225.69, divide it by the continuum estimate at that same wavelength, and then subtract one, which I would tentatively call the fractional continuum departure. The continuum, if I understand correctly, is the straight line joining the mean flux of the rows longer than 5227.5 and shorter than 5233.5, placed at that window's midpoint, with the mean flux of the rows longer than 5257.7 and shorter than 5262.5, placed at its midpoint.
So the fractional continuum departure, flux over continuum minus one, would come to -0.15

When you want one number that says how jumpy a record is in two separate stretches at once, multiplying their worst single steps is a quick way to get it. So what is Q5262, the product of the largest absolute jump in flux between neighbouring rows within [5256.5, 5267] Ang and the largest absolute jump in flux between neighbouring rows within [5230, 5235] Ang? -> 0.44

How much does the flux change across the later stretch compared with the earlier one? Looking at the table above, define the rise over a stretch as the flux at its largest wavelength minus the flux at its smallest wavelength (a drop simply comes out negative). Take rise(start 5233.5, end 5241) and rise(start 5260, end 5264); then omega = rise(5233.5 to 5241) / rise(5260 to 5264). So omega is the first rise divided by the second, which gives -1.4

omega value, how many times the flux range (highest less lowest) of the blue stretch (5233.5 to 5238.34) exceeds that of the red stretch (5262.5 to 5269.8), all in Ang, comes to 0.67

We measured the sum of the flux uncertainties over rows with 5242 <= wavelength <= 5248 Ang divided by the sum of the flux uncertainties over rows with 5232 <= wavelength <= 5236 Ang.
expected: 1.7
